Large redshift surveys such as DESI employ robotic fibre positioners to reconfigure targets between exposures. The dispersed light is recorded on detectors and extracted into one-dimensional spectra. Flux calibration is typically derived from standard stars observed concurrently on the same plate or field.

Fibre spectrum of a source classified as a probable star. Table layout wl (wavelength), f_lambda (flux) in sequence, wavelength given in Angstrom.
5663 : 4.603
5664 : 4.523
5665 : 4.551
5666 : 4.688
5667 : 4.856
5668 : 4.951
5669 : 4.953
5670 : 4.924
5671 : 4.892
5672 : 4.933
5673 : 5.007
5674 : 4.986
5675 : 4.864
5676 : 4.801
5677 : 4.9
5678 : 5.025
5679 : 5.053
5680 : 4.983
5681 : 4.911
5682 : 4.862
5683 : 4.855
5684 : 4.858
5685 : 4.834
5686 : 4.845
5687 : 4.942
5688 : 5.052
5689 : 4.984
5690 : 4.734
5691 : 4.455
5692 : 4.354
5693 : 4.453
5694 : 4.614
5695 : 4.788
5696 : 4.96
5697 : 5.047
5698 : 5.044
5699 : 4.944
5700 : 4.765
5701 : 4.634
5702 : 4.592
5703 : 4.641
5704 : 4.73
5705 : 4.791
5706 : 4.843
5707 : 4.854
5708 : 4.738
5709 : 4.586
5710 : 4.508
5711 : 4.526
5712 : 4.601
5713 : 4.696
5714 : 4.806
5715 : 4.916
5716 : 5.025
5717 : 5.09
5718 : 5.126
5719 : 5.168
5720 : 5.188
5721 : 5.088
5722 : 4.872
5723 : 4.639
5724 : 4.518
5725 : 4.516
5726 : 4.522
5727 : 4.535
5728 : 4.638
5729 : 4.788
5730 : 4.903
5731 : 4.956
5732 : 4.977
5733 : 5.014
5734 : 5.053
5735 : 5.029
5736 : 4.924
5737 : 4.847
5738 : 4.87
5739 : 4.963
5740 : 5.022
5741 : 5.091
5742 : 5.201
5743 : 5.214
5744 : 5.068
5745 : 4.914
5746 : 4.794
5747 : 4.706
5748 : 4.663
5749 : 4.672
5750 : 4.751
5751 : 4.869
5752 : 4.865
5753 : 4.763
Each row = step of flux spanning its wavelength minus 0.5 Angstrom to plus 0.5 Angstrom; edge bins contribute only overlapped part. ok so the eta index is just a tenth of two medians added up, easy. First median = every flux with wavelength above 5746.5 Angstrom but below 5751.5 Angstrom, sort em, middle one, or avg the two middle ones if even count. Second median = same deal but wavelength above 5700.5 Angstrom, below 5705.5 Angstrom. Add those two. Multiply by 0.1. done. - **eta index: 0.93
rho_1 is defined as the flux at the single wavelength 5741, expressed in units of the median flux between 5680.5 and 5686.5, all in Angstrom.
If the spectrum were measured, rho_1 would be 1.05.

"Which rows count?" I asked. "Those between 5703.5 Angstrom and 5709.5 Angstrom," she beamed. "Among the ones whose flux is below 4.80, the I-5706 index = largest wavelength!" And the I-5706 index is 5709 Angstrom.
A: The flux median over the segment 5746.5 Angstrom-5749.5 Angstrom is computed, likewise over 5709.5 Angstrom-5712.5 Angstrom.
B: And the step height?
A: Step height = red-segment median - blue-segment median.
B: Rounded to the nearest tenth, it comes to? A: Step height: 0.1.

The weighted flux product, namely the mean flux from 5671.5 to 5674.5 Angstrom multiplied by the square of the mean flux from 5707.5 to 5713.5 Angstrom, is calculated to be 106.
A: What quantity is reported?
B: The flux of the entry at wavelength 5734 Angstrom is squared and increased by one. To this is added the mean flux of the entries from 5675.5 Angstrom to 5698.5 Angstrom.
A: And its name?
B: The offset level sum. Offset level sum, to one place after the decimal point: 31.4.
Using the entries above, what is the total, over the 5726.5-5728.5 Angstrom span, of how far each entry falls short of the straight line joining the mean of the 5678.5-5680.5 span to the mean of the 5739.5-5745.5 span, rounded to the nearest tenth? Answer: 1.0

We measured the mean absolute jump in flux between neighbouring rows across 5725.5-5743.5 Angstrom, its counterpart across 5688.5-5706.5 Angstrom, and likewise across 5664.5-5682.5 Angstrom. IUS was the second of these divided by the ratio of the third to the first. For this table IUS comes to 0.107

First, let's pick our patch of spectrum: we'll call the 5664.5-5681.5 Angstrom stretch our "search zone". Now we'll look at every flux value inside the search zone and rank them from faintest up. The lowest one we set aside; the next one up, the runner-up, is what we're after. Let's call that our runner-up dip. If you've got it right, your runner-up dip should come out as 4.688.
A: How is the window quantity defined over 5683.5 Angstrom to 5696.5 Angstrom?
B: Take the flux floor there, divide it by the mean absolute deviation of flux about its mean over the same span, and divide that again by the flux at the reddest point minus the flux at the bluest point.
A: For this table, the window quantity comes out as 234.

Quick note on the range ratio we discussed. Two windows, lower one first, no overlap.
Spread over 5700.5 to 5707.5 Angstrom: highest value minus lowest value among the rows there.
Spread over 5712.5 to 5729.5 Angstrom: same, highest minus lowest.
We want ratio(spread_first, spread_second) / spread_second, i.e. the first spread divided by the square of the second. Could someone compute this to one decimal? 0.6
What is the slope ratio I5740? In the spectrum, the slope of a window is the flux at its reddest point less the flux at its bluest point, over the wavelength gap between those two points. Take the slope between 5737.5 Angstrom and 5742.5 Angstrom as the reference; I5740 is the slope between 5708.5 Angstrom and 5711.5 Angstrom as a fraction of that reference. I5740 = -0.4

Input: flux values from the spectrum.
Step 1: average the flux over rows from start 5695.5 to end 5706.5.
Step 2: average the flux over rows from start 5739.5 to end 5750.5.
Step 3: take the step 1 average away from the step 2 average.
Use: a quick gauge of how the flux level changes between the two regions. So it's 0.100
